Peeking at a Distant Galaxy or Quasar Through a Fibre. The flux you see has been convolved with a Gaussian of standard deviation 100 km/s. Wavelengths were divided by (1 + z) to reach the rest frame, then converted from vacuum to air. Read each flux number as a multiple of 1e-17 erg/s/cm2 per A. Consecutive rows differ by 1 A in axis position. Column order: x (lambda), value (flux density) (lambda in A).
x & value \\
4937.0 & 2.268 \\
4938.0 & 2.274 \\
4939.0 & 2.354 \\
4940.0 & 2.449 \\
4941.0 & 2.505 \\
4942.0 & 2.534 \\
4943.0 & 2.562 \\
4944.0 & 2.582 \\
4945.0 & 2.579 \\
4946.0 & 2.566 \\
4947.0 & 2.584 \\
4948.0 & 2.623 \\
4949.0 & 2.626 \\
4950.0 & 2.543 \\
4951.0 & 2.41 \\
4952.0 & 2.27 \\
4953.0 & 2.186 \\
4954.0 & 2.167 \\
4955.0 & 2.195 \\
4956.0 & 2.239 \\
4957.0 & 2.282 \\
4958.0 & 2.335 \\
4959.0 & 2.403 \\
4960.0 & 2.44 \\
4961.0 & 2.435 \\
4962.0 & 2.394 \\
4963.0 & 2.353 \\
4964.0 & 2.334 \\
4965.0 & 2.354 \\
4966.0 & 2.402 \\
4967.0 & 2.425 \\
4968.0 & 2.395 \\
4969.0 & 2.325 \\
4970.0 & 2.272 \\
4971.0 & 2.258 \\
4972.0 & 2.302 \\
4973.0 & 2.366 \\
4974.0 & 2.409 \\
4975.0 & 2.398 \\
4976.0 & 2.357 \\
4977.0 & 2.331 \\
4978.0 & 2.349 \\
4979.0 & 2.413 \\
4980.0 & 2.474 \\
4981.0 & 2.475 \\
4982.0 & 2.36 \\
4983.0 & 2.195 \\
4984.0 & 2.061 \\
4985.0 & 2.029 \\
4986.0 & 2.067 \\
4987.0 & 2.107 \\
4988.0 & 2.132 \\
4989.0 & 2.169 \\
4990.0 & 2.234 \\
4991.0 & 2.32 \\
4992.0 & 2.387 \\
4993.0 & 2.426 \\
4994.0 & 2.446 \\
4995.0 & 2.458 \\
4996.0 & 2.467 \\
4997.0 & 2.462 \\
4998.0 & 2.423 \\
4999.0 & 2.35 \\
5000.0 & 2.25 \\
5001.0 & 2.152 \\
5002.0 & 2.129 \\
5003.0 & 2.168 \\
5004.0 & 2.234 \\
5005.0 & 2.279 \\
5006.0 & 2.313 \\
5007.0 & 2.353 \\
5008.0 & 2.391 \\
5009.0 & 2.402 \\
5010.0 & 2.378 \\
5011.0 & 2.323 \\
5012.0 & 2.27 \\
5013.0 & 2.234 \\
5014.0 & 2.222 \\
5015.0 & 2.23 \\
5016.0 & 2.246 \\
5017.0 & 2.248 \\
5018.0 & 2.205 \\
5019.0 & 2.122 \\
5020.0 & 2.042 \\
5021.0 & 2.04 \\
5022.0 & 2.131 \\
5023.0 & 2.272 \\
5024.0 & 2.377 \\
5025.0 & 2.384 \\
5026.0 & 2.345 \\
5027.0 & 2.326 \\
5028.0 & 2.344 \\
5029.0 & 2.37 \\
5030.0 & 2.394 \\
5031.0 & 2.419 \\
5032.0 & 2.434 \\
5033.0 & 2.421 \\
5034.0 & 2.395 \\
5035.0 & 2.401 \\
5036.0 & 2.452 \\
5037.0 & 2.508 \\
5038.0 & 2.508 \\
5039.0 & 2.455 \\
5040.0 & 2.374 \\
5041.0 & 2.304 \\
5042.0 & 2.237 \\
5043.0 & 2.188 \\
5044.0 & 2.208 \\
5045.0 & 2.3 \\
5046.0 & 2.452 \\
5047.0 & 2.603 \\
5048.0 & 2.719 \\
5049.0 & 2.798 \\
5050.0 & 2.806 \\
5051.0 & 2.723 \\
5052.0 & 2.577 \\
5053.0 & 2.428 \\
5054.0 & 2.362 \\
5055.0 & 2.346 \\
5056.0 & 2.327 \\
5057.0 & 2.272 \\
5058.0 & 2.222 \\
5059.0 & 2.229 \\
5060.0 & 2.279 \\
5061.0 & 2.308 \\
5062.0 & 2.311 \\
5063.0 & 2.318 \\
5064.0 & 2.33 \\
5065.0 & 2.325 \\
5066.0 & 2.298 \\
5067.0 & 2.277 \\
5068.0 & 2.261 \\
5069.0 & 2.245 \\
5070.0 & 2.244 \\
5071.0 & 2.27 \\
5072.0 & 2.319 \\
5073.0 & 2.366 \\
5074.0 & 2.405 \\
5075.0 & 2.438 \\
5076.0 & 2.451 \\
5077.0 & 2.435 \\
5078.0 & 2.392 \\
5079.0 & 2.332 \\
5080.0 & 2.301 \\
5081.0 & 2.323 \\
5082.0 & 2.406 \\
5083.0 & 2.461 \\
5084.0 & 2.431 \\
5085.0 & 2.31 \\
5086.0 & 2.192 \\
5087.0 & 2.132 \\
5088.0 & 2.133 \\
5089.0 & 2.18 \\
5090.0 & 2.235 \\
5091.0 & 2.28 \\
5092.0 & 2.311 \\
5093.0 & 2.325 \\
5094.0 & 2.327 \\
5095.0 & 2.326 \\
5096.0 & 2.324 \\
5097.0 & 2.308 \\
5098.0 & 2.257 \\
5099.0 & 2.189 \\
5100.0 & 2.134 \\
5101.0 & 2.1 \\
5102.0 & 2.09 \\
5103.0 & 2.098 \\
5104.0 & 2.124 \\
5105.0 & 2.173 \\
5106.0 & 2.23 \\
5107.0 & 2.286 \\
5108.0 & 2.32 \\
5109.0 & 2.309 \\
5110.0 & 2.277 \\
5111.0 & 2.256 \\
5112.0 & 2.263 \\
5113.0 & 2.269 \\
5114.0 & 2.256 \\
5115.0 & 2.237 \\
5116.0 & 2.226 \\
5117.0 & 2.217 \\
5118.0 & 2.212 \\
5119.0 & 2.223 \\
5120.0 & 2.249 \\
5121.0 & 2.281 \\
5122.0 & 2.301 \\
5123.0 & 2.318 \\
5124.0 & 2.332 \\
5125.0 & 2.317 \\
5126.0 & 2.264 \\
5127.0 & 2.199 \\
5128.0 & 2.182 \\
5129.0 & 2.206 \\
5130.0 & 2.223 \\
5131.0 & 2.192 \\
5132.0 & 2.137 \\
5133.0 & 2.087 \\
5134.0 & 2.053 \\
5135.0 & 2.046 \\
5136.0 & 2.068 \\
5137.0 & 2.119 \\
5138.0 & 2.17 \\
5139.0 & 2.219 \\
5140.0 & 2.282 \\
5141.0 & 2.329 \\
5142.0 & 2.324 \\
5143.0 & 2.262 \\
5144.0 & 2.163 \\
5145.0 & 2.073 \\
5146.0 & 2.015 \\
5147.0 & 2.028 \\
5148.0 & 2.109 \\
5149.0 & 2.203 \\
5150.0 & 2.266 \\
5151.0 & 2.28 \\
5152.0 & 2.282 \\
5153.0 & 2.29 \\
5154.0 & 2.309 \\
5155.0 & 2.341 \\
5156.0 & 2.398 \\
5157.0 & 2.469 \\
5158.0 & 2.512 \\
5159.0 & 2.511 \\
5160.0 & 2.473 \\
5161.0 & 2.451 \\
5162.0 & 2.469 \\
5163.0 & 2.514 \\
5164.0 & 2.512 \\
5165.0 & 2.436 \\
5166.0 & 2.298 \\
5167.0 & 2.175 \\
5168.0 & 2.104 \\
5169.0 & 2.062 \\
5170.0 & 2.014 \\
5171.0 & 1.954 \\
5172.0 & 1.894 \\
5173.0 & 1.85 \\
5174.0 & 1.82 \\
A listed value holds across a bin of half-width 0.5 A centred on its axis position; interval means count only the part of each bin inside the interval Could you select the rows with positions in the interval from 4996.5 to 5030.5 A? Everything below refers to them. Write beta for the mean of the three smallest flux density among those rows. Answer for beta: 2.07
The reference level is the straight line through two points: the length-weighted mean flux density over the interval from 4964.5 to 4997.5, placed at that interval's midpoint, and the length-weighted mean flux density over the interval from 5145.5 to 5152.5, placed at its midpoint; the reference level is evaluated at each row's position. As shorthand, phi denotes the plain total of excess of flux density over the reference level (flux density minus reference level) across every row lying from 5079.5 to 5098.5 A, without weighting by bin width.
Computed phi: 1.31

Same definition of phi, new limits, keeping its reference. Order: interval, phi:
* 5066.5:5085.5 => 2.19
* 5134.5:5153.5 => 0.23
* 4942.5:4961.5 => 1.41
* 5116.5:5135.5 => 0.43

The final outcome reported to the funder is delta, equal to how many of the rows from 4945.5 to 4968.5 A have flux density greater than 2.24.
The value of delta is 19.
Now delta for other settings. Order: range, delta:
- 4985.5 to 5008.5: 14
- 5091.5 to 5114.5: 15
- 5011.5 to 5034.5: 15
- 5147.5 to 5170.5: 17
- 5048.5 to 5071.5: 21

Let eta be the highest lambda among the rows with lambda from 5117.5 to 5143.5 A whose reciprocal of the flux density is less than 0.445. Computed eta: 5143.0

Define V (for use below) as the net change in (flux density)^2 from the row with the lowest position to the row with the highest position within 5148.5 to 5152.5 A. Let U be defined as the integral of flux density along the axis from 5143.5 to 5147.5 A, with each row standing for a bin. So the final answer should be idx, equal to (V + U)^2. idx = 75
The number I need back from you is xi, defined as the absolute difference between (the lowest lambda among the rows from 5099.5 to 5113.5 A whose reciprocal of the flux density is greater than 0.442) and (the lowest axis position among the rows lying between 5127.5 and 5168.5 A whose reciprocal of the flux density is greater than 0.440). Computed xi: 28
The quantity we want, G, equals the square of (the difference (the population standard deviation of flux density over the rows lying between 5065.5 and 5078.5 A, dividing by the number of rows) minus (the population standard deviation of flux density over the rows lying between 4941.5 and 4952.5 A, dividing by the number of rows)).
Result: 0.0006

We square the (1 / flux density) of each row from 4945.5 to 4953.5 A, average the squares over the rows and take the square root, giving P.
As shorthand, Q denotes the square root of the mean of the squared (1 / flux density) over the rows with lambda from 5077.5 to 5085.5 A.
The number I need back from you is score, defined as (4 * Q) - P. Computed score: 1.28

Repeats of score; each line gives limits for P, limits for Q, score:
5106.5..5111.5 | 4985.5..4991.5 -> 1.41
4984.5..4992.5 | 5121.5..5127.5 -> 1.29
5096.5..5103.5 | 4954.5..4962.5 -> 1.25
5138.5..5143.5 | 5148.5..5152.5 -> 1.33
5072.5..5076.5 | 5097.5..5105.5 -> 1.45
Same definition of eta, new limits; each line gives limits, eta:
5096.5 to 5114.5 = 5114.0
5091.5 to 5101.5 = 5098.0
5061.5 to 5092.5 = 5092.0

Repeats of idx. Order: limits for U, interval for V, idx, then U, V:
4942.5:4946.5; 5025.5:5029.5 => 108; 10.3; 0.12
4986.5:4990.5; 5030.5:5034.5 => 73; 8.6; -0.12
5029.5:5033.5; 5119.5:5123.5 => 100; 9.7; 0.32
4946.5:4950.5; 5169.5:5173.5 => 95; 10.4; -0.63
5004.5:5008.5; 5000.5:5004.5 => 94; 9.3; 0.36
